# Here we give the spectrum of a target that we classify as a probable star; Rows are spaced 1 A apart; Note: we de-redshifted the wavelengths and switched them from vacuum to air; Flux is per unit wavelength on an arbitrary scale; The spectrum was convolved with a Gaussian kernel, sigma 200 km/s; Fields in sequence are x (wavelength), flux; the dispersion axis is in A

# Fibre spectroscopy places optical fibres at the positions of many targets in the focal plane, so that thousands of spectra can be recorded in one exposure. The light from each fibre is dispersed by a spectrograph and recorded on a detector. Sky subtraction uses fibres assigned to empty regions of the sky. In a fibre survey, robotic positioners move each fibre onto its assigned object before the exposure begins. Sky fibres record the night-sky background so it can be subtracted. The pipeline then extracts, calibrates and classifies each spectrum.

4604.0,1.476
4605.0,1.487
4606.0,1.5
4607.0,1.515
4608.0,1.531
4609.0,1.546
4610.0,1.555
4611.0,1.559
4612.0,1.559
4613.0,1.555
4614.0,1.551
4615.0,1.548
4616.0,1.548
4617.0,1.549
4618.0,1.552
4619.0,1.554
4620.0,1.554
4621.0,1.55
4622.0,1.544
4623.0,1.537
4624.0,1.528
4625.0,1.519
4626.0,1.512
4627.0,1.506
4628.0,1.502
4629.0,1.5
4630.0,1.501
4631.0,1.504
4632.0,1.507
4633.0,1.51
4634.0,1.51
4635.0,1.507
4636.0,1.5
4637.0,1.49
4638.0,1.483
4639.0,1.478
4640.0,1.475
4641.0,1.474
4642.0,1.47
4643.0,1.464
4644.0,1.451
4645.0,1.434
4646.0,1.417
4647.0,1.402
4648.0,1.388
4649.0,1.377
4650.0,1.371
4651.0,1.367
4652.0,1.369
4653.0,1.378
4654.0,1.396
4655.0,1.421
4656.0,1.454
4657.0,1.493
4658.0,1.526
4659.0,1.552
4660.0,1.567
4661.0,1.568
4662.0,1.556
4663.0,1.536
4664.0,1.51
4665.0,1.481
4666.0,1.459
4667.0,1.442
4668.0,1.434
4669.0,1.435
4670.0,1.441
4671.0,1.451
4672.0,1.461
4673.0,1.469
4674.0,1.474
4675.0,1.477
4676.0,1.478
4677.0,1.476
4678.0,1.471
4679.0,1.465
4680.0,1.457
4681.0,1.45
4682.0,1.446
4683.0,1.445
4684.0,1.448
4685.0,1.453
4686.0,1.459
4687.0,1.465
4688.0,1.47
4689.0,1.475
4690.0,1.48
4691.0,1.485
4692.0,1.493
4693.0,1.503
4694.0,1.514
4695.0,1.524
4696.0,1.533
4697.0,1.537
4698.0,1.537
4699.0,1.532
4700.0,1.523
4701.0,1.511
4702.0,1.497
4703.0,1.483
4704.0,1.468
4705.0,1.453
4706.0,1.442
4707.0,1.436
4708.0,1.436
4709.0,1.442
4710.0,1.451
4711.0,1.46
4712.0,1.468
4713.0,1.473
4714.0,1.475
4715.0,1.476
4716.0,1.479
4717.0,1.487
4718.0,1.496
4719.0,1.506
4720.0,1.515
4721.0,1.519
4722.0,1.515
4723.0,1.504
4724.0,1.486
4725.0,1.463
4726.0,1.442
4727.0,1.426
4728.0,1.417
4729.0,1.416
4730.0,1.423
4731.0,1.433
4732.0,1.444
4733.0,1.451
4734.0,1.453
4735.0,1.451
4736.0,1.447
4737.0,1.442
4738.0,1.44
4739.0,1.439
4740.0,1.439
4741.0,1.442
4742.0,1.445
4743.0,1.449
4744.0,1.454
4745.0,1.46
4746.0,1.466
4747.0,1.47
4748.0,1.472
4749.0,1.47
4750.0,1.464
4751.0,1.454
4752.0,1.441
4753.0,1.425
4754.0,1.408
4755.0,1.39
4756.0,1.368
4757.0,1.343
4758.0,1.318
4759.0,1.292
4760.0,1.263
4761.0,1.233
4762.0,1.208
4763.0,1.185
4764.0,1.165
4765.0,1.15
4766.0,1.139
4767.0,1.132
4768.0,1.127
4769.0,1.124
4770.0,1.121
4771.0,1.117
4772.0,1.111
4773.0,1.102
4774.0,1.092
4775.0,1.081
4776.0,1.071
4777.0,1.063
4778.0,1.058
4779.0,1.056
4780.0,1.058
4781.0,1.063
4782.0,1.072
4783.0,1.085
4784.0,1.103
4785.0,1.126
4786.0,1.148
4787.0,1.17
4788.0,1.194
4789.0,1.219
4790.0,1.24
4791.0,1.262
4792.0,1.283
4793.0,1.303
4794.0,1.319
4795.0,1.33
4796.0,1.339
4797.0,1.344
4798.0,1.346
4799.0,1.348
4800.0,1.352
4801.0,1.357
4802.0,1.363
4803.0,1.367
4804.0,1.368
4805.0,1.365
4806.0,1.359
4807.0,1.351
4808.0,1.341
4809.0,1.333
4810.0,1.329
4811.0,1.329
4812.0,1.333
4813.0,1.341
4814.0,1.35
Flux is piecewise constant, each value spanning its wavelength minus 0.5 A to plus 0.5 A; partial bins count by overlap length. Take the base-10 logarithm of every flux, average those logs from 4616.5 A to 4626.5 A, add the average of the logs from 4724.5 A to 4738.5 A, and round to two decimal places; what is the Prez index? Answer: 0.35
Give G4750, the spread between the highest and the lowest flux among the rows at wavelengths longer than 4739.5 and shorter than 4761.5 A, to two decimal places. 0.24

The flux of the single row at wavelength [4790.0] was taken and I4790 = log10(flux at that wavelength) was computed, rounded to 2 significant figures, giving 0.093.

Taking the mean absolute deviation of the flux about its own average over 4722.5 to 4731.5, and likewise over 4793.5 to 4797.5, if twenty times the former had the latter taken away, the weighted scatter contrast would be 0.51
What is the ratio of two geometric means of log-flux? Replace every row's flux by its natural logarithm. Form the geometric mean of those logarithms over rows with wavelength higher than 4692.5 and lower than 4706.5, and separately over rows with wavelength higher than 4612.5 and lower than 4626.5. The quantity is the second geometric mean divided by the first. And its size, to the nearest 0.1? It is 1.1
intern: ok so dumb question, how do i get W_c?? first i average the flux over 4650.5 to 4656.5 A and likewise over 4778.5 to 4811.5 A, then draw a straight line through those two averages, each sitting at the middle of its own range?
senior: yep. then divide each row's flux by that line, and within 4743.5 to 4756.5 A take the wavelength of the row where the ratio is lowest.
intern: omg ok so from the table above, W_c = 4756.0 A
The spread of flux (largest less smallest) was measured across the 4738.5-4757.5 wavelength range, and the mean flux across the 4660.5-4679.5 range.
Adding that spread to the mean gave 1.61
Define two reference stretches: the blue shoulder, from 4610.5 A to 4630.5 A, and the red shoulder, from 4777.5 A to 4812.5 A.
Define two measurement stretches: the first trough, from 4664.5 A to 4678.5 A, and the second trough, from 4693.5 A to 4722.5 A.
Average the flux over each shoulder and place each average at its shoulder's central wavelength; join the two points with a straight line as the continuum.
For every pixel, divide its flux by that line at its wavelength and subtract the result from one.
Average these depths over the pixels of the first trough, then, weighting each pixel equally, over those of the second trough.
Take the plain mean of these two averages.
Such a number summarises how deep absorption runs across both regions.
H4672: -0.035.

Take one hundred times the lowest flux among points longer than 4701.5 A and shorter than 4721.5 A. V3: 144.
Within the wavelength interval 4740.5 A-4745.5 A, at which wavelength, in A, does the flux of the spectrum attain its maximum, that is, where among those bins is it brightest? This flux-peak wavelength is 4745.0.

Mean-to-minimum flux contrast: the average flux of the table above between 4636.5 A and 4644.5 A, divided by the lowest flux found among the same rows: 1.015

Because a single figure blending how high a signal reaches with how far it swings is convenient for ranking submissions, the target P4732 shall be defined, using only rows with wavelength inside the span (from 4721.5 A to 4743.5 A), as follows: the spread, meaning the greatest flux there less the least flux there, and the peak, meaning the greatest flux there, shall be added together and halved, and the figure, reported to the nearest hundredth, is 0.81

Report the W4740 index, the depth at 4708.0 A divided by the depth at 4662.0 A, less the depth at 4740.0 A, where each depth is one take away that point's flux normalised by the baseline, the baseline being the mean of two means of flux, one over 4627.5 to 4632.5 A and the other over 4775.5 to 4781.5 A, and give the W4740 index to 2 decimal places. 0.68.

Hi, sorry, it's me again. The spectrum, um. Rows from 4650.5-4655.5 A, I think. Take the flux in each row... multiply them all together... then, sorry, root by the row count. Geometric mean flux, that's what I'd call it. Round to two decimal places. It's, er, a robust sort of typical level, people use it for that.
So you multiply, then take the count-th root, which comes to 1.39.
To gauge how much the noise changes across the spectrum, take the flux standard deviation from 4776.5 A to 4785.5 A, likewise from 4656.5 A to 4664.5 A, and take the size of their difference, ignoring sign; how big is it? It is 0.003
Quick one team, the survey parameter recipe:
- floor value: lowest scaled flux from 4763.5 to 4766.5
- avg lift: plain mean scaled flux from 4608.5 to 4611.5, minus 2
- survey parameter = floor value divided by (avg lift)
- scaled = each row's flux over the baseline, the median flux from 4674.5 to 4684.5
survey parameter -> -0.83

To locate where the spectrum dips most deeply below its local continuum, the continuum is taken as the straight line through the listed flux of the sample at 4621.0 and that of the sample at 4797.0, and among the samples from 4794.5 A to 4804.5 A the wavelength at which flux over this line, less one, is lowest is 4795.0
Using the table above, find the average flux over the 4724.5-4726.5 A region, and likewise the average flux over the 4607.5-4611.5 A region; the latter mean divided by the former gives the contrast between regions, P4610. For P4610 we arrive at 1.07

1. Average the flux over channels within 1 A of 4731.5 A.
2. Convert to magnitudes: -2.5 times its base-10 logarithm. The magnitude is -0.39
